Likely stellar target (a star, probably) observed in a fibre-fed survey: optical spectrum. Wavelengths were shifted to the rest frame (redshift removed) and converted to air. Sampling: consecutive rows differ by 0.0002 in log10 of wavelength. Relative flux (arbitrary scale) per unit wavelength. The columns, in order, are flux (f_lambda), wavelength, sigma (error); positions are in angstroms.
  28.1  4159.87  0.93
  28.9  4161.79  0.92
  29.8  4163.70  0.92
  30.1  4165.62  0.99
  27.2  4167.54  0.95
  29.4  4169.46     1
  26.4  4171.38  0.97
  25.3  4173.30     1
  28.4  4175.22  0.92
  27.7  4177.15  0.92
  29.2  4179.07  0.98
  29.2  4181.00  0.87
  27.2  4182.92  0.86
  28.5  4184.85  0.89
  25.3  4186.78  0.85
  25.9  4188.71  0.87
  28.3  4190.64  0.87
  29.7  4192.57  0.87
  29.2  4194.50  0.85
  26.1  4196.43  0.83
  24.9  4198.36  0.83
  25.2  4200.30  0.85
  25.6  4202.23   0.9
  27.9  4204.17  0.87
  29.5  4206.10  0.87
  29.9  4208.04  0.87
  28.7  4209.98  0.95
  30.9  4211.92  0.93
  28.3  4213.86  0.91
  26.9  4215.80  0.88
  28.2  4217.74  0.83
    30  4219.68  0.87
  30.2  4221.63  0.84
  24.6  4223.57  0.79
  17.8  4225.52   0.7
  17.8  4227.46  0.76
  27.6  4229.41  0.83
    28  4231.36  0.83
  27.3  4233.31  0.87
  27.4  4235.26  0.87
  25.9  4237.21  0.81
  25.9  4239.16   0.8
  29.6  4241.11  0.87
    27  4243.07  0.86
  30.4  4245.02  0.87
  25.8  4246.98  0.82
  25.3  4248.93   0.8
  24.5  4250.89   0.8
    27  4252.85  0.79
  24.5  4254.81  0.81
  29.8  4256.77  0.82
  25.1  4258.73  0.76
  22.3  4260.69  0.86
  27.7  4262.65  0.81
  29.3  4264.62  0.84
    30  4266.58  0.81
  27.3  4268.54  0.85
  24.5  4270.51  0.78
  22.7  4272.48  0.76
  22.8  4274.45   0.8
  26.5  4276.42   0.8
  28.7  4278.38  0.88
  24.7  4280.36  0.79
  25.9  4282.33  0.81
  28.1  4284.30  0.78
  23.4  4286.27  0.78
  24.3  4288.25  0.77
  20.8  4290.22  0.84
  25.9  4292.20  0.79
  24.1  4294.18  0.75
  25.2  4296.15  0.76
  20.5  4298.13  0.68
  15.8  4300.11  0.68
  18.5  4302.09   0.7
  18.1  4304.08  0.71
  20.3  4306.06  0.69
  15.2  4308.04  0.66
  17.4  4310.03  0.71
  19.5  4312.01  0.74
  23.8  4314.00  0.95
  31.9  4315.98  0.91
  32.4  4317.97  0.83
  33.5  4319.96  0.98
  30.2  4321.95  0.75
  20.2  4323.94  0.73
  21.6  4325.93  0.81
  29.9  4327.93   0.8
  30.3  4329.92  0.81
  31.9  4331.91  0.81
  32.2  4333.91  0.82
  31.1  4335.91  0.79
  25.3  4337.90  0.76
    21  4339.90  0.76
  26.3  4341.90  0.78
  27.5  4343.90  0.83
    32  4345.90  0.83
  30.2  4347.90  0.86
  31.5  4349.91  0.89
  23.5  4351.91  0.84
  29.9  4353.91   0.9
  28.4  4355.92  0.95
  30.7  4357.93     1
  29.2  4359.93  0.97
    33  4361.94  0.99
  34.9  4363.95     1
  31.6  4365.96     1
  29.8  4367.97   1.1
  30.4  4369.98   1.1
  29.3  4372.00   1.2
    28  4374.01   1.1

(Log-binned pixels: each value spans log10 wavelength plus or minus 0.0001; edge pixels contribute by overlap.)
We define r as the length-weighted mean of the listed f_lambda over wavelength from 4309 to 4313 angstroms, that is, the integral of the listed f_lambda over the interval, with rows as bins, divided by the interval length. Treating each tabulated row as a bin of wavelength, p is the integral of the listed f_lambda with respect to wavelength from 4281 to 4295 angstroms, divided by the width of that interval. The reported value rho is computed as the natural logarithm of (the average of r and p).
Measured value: 3.07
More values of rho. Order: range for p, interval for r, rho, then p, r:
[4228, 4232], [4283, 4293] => 3.24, 27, 24.5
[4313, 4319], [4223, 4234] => 3.28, 29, 23.7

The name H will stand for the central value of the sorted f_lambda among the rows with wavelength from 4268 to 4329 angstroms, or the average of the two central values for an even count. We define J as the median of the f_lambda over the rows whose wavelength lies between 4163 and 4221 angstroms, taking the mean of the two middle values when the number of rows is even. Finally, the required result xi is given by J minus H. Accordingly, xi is 4.2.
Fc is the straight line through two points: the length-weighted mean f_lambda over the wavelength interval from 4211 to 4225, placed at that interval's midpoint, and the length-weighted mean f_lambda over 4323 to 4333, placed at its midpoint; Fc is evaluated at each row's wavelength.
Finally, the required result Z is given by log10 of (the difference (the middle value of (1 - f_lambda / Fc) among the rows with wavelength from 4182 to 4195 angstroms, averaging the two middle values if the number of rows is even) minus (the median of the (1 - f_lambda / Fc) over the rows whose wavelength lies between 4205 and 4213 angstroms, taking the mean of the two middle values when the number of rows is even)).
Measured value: -1.25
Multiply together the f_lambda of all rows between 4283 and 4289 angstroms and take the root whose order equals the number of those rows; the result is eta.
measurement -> 25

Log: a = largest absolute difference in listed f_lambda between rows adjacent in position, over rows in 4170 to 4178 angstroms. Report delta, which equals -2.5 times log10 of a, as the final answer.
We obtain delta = -1.23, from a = 3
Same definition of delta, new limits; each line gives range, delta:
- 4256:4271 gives -1.83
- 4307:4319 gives -2.27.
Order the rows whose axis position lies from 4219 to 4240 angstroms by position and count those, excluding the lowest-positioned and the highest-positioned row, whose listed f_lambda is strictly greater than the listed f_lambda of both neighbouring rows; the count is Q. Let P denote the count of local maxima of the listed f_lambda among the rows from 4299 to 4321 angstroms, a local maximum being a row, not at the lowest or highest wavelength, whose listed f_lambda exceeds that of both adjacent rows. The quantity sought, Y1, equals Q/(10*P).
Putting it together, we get 0.15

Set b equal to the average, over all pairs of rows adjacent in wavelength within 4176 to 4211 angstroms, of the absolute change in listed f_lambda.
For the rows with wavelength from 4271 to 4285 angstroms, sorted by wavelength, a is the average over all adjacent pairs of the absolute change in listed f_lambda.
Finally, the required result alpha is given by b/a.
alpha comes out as 0.62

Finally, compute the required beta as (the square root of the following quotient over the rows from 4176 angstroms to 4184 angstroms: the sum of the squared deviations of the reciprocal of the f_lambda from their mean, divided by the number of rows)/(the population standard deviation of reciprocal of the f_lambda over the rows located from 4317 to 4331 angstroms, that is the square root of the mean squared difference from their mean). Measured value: 0.15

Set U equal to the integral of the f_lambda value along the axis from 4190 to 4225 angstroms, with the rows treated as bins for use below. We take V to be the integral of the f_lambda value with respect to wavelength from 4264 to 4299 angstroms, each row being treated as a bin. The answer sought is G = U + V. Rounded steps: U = 976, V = 883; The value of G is 1859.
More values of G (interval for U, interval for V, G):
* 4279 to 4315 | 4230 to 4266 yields 1753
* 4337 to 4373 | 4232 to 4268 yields 2020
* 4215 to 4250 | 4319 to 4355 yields 1941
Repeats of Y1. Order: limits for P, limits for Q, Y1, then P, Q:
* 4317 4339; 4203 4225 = 0.15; 2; 3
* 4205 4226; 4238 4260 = 0.13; 3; 4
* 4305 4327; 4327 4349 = 0.20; 1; 2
